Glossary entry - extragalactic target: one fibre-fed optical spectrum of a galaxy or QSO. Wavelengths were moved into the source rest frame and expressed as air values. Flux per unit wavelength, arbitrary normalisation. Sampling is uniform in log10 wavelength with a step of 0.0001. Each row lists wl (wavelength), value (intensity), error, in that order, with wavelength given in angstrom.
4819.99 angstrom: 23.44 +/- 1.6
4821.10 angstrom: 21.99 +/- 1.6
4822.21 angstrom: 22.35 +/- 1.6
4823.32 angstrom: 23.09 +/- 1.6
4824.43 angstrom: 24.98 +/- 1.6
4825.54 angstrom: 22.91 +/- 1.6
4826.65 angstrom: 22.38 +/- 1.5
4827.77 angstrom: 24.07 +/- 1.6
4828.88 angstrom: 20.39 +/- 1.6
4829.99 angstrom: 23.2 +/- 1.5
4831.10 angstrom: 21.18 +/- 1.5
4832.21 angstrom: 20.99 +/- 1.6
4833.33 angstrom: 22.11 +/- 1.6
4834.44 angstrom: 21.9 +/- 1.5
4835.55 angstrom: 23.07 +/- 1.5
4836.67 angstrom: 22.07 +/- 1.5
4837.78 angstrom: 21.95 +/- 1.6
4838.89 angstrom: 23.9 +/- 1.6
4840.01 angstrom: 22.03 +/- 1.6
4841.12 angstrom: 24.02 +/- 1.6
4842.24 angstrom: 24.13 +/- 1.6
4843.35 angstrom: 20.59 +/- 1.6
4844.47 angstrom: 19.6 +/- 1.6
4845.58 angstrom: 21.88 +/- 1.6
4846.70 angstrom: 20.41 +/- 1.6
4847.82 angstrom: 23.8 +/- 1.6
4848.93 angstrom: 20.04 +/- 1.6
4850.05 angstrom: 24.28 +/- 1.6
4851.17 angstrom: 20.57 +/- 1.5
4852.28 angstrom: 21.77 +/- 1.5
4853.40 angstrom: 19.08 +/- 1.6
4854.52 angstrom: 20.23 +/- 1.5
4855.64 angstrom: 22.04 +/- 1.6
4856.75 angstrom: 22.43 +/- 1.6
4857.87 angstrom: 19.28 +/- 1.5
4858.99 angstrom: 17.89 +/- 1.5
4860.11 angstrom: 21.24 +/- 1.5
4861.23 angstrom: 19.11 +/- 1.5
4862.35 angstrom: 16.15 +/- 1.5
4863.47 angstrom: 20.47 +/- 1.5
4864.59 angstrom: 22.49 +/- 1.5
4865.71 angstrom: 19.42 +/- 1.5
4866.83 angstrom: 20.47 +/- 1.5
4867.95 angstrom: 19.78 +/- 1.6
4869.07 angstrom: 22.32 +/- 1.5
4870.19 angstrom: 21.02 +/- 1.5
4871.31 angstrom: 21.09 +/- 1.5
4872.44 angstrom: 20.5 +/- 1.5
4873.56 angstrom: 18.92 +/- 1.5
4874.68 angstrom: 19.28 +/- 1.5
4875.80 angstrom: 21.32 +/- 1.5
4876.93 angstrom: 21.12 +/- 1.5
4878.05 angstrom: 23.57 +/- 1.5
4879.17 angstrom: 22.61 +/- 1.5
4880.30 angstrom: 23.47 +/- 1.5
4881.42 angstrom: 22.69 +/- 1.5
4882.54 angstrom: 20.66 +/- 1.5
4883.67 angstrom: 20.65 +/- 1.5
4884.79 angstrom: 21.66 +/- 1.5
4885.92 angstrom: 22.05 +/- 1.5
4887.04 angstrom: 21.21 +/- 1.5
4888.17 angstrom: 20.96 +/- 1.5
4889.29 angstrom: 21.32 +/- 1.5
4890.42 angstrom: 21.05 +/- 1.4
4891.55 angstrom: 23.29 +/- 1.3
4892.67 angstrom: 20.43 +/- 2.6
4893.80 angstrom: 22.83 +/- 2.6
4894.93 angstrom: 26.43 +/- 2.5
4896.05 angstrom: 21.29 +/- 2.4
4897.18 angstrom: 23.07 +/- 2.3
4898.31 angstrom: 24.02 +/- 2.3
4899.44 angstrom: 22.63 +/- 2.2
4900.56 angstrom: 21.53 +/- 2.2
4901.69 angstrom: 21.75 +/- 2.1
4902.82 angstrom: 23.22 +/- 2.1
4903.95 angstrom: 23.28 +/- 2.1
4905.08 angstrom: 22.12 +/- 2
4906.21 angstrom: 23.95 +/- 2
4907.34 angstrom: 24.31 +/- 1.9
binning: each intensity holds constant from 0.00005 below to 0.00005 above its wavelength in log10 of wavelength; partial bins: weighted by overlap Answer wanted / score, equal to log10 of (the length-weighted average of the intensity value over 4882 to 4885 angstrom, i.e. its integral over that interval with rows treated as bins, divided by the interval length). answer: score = 1.32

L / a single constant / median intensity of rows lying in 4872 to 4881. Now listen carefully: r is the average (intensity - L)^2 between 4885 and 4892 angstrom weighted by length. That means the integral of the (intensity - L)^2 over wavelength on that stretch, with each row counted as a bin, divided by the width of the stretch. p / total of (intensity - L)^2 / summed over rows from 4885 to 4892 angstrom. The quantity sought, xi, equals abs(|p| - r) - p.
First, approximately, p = 5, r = 0.8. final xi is -0.8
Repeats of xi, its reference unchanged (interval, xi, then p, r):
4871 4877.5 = -1.7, 10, 1.7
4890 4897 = -5.8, 35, 5.8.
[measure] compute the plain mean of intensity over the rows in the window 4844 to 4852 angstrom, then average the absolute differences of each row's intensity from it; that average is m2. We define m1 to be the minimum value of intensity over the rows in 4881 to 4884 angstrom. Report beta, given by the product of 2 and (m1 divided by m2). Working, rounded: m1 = 20.65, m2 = 1.55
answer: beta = 27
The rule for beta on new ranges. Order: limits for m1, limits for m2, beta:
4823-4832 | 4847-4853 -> 26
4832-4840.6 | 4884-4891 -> 131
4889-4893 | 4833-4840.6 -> 68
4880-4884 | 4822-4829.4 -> 41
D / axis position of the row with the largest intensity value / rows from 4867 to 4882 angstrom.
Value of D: 4878.05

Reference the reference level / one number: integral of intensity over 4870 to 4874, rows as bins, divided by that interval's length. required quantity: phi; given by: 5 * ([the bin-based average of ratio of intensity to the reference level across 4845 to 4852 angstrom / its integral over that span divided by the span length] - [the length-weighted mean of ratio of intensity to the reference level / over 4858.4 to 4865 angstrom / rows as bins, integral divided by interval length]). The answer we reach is 0.6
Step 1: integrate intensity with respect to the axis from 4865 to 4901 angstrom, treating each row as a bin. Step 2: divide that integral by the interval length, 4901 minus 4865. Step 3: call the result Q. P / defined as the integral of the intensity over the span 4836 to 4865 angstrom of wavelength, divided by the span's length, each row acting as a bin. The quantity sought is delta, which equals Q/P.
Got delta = 1.02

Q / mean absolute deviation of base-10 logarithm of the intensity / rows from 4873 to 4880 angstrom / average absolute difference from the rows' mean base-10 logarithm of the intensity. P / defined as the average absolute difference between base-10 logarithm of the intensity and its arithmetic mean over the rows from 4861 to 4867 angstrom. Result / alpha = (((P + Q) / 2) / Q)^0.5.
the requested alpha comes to 1.04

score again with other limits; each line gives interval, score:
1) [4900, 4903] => 1.34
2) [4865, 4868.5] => 1.30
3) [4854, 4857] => 1.33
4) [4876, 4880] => 1.35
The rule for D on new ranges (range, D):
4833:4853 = 4850.05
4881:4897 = 4894.93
